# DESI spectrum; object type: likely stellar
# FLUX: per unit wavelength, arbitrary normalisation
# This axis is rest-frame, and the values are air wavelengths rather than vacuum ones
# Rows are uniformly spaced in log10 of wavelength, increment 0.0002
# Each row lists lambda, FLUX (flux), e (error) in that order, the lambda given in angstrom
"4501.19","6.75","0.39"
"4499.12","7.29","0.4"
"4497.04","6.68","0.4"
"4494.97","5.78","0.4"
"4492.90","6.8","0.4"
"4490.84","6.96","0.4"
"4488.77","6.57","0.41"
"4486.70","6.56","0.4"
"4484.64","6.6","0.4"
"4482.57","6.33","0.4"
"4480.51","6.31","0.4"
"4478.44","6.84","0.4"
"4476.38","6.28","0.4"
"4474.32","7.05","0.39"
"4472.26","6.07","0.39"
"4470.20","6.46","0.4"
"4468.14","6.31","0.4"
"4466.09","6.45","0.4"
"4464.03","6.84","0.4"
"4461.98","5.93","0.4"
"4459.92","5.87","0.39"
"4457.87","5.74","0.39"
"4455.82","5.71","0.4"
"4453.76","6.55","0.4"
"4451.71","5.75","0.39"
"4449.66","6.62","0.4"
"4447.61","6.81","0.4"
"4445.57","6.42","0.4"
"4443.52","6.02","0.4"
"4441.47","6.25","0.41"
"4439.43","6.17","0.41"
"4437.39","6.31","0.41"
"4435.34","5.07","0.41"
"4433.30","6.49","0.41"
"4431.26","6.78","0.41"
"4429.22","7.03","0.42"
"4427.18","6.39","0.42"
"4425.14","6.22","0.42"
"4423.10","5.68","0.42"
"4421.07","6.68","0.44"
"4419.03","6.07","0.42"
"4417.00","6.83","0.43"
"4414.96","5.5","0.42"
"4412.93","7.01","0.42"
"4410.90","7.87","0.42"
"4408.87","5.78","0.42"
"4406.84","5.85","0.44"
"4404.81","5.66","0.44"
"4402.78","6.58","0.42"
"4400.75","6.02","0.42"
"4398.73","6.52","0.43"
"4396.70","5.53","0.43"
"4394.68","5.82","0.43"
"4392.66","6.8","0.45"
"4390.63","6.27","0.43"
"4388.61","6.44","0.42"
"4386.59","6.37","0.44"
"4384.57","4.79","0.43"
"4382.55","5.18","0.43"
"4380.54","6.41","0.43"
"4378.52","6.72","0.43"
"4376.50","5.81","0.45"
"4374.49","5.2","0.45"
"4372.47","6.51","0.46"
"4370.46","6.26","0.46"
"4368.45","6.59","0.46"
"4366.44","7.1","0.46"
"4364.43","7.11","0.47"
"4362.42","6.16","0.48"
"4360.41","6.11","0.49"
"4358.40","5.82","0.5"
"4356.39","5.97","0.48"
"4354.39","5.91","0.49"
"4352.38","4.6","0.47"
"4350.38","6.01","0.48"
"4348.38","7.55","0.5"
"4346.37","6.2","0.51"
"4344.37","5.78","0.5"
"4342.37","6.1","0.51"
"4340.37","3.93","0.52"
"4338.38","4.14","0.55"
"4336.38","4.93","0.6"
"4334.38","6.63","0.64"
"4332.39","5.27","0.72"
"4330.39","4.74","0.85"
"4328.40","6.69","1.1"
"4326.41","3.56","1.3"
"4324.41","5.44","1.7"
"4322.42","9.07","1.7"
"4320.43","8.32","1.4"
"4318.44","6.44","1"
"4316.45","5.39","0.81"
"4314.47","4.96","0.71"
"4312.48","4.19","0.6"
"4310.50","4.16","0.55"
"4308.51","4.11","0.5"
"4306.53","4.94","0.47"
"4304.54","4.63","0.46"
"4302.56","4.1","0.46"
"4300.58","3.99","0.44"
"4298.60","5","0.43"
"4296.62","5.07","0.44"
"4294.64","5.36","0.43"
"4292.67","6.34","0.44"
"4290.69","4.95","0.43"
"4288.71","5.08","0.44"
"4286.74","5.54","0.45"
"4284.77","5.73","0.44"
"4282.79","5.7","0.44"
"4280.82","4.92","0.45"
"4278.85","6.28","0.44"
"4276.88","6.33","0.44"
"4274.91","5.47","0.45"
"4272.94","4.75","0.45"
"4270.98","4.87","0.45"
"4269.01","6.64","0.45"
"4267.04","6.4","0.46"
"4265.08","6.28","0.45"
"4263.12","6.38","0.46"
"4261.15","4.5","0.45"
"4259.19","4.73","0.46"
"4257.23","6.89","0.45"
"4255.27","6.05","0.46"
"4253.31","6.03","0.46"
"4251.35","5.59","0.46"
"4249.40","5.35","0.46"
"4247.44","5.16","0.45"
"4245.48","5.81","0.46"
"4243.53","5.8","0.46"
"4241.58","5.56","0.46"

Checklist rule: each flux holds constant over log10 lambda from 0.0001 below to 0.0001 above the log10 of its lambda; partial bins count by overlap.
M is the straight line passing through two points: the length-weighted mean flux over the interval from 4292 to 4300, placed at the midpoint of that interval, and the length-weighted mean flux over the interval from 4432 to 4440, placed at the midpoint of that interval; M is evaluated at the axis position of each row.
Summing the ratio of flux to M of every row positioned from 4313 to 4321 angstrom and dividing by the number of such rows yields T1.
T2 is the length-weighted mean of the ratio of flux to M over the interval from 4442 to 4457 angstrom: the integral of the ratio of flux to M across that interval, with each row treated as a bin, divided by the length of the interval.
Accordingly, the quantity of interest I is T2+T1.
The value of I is 2.18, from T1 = 1.15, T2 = 1.027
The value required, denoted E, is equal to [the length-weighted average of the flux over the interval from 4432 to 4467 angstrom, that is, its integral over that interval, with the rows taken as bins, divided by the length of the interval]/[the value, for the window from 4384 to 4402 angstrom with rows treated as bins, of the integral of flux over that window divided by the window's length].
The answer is 1.01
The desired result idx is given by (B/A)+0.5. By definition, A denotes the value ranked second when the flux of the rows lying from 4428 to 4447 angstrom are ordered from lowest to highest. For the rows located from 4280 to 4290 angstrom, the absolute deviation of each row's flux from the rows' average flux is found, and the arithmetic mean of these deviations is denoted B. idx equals 0.55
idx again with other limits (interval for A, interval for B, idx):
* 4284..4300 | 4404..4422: 0.63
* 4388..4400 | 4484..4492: 0.52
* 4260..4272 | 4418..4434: 0.57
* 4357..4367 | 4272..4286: 0.58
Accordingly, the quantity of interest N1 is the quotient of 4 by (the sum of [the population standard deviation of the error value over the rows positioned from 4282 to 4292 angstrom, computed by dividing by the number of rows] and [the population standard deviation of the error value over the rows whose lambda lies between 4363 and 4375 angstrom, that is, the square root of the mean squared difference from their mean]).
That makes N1 331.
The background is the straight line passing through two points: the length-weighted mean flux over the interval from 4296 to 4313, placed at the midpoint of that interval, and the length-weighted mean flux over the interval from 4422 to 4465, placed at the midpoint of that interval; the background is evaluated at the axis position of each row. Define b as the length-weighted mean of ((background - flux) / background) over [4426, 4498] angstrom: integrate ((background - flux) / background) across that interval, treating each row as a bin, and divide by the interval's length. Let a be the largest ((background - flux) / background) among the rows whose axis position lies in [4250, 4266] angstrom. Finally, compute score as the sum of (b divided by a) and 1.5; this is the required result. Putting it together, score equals 1.4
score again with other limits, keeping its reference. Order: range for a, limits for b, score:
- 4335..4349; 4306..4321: 0.8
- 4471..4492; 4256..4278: -4.2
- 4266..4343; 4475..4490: 1.6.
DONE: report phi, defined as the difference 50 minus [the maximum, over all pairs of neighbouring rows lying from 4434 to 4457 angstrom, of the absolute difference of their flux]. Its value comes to 48.8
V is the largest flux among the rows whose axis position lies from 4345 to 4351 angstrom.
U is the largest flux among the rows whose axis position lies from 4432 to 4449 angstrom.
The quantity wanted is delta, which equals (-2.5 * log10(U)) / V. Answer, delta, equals -0.276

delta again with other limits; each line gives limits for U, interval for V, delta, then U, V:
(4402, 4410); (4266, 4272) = -0.308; 6.58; 6.64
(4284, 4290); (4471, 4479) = -0.269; 5.73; 7.05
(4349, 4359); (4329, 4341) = -0.294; 6.01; 6.63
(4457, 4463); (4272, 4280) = -0.305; 5.93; 6.33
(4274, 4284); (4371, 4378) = -0.308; 6.33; 6.51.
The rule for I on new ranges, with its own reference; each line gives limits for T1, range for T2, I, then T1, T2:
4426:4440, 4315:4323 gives 2.35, 1.05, 1.299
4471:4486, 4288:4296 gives 2.06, 1.04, 1.021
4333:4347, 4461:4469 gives 2.01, 0.97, 1.036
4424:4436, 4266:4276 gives 2.14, 1.06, 1.082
